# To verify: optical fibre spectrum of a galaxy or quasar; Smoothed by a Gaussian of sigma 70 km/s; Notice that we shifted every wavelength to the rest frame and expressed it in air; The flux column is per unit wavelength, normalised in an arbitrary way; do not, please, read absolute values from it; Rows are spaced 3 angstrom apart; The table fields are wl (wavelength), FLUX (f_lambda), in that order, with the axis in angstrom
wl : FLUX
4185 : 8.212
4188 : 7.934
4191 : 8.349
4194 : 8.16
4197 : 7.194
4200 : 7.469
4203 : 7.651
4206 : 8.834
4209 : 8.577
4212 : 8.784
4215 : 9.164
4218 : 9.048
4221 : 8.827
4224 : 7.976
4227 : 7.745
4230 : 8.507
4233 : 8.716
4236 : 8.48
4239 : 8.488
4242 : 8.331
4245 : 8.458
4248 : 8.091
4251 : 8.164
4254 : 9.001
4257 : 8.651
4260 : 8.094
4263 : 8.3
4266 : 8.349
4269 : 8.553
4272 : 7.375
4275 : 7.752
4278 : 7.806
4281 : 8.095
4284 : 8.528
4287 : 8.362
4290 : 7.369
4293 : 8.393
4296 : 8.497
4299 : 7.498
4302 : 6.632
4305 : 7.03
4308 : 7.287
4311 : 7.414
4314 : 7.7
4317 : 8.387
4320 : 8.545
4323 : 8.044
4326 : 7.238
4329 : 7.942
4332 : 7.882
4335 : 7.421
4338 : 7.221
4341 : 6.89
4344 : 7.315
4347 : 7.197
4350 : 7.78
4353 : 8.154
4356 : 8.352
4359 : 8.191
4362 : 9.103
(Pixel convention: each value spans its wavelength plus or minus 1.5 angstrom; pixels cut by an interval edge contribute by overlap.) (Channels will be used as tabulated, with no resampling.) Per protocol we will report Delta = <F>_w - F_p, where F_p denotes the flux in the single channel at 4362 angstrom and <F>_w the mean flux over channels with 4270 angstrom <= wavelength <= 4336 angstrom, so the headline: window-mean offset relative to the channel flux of -1.3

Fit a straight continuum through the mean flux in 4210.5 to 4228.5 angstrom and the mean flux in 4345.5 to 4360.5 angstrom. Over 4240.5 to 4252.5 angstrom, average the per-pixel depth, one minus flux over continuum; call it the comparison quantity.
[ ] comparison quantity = 0.023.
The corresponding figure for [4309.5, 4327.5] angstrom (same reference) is 0.027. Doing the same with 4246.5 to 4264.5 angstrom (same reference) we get 0.004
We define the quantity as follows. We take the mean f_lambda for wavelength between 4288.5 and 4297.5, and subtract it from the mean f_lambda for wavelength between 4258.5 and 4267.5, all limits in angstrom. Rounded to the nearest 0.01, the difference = 0.16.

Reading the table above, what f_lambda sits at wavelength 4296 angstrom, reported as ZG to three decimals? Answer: 8.497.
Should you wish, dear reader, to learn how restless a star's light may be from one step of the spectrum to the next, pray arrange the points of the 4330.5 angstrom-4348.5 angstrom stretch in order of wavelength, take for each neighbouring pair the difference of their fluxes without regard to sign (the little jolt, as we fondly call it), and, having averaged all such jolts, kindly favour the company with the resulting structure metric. 0.31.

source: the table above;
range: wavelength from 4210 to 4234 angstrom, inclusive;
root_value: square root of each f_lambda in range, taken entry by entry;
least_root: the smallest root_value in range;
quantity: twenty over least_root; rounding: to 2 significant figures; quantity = 7.2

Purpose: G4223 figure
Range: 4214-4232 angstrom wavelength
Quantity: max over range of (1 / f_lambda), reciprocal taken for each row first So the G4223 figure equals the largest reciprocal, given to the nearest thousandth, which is 0.129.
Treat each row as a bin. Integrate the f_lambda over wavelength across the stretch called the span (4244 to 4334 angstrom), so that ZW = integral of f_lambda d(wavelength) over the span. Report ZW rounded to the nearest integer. 718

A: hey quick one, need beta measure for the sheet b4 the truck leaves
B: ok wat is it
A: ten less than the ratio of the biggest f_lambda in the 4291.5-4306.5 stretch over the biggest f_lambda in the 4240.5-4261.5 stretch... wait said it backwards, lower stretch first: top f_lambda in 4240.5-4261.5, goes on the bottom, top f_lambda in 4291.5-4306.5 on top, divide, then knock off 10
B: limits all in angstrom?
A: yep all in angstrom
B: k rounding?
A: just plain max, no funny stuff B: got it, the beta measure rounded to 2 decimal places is -9.06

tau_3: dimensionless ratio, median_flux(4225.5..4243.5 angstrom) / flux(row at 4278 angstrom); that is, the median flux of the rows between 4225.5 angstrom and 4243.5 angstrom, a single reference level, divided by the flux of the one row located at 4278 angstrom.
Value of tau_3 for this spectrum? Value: 1.09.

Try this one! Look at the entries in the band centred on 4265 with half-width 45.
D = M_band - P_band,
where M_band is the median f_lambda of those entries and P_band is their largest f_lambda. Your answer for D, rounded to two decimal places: -0.69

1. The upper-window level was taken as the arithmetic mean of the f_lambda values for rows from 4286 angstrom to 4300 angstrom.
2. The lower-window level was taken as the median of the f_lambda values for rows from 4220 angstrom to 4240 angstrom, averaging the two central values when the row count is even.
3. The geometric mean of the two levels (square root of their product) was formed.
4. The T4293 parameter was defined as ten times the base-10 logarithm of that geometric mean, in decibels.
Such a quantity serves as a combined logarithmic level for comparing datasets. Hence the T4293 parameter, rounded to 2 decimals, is 9.17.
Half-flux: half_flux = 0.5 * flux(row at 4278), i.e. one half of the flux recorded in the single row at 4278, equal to 3.90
